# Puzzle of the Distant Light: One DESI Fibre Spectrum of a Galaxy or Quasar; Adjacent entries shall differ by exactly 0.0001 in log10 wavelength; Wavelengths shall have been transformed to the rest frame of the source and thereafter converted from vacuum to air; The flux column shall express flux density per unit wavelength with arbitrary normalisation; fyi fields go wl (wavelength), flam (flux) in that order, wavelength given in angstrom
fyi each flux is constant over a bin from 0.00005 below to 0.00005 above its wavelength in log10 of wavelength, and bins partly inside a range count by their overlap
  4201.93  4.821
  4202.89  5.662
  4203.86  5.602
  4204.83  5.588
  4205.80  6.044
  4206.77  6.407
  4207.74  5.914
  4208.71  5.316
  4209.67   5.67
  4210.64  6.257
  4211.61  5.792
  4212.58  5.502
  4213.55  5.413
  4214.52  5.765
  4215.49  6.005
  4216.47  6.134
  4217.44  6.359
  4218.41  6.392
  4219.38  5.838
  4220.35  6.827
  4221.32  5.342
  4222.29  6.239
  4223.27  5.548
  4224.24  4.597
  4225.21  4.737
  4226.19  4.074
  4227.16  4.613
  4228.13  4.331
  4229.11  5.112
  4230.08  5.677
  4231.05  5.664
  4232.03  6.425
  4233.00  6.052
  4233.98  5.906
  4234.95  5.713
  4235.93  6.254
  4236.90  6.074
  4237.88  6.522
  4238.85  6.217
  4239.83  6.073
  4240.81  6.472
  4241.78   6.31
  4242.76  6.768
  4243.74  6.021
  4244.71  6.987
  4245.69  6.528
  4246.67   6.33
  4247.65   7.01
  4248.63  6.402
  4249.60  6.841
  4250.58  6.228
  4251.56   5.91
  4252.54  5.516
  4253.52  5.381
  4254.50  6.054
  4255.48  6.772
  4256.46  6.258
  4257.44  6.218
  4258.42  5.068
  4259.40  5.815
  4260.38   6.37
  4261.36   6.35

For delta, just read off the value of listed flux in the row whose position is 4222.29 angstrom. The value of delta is 6.239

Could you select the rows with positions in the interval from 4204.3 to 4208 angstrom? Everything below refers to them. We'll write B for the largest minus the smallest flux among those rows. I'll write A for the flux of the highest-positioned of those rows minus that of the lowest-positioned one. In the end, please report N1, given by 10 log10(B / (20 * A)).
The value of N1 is -9.0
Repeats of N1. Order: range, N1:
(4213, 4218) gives -13.0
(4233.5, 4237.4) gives -7.9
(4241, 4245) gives -11.5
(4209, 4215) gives -3.5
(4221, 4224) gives -6.6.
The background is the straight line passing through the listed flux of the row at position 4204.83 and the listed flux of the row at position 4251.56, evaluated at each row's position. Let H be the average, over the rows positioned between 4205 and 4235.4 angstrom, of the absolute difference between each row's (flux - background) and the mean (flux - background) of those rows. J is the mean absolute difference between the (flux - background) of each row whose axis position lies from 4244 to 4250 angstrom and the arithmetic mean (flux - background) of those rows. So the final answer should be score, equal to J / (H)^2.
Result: 1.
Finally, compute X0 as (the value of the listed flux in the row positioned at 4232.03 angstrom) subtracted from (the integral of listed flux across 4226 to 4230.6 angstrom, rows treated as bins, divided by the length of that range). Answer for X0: -1.6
